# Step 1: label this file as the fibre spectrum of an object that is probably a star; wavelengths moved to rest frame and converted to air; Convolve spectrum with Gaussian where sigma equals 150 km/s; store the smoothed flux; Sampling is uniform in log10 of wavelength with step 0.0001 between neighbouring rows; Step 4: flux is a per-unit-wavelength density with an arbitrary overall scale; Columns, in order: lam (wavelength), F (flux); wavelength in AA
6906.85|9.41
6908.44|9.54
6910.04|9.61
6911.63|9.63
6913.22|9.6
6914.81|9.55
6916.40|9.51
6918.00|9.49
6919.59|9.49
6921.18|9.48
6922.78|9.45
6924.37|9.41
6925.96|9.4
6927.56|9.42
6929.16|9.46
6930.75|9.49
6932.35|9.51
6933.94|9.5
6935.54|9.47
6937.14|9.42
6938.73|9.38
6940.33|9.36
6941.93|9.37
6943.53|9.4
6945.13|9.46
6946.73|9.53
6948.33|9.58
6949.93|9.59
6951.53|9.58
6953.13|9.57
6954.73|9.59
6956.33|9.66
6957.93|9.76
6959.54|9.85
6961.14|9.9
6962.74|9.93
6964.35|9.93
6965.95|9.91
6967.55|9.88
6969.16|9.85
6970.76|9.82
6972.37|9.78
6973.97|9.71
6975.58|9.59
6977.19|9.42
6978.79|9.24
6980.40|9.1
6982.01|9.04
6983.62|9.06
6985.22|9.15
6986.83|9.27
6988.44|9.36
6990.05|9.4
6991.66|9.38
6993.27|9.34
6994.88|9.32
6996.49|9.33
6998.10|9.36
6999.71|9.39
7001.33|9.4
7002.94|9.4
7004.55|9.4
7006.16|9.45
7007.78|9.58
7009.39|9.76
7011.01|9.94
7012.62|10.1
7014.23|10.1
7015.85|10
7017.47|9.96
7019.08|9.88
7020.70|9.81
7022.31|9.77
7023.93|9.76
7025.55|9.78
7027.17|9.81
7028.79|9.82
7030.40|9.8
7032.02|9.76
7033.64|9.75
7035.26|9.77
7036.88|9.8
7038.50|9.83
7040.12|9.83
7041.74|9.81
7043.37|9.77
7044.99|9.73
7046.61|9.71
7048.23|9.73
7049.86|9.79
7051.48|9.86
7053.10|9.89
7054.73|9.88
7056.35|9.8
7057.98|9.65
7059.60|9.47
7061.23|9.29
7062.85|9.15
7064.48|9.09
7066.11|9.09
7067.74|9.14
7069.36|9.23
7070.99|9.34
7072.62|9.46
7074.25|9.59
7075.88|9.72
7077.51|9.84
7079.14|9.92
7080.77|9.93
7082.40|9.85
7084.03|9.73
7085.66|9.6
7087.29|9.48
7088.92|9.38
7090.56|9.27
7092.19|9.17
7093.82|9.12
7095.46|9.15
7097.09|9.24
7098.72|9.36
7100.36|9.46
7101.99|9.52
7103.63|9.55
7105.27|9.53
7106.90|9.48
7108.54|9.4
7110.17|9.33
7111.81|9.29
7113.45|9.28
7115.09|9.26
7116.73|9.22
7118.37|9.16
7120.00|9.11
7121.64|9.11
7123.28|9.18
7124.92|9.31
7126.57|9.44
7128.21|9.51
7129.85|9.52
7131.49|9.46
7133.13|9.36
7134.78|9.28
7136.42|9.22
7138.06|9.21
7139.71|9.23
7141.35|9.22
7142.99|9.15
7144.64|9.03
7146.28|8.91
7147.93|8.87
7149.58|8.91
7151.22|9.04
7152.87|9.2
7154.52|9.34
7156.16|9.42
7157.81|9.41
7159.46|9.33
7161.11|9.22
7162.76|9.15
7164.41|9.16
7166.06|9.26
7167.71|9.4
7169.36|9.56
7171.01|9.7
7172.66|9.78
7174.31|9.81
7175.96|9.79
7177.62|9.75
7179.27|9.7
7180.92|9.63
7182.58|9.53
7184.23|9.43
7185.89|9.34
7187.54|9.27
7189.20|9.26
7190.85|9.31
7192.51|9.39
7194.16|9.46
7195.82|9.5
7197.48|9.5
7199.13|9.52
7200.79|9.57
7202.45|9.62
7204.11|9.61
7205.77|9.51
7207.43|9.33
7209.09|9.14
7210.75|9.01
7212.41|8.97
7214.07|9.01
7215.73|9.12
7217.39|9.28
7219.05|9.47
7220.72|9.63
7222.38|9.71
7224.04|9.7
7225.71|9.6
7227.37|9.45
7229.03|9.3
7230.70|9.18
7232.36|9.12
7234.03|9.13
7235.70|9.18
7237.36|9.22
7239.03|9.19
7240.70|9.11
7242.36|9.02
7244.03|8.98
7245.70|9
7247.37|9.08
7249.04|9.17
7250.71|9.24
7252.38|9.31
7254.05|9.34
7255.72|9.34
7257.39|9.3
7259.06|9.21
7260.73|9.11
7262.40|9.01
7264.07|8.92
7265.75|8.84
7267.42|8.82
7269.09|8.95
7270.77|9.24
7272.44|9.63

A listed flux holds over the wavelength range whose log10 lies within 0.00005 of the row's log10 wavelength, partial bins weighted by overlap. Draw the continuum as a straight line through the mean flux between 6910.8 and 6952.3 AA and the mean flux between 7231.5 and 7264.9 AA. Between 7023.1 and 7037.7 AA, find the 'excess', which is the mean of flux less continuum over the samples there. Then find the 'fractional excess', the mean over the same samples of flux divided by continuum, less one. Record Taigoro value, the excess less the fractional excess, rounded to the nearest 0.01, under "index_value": 0.36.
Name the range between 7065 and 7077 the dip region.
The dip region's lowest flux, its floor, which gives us 9.09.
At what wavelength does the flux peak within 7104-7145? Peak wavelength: 7105.27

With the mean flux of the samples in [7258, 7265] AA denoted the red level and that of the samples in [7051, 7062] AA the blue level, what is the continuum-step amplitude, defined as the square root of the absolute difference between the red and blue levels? 0.79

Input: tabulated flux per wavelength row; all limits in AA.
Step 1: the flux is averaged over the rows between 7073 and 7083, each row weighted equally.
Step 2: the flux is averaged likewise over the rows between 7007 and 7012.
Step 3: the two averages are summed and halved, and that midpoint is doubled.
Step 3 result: 19.6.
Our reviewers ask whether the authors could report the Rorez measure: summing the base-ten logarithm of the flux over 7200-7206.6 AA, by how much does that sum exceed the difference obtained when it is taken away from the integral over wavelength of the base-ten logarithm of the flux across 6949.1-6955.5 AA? 1.57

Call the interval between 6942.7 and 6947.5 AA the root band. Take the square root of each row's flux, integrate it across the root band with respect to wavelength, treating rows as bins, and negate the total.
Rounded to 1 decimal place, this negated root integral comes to -14.8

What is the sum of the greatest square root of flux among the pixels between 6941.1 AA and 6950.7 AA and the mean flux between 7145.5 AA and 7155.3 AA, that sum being 12.1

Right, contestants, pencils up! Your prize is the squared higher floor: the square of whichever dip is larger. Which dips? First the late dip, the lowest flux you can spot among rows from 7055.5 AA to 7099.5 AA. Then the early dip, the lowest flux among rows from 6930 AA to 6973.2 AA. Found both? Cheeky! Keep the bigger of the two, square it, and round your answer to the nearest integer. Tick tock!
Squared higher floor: 88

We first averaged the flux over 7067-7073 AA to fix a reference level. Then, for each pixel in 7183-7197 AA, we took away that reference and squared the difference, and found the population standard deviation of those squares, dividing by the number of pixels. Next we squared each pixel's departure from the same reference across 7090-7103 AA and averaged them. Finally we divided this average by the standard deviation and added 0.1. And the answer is 1.4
